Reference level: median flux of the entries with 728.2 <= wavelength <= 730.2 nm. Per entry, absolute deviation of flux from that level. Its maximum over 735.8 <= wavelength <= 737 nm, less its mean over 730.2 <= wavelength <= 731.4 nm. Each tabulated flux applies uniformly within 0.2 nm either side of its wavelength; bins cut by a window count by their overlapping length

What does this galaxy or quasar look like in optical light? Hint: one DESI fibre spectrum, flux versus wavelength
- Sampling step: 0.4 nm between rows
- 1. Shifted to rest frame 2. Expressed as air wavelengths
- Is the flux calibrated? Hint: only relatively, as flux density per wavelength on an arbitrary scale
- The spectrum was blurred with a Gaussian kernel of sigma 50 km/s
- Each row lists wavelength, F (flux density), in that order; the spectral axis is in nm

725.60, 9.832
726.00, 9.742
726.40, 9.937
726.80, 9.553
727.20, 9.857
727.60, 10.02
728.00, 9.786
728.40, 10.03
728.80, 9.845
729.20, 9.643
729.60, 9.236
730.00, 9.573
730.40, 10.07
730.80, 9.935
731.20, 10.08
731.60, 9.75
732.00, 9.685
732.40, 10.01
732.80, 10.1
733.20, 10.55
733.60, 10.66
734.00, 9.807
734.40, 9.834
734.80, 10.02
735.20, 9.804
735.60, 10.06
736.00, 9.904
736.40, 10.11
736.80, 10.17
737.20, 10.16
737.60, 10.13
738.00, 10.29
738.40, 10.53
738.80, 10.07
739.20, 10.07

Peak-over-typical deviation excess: 0.14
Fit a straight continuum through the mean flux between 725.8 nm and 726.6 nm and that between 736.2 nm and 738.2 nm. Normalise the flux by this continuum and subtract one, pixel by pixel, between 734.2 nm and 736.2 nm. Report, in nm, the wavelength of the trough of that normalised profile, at 735.20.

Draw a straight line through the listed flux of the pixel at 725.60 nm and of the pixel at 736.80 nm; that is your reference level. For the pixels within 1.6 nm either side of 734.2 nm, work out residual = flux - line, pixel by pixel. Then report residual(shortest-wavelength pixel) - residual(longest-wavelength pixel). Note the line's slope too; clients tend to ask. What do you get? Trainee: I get 0.1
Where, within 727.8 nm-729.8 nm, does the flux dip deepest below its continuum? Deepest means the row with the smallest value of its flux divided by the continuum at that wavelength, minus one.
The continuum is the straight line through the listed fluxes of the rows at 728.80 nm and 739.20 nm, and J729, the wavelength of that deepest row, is 729.60 nm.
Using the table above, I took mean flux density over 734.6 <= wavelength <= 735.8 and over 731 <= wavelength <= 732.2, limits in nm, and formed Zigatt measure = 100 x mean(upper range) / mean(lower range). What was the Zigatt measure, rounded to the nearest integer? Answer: 101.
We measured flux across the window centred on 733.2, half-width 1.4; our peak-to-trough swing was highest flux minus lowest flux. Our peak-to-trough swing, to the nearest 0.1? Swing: 1.0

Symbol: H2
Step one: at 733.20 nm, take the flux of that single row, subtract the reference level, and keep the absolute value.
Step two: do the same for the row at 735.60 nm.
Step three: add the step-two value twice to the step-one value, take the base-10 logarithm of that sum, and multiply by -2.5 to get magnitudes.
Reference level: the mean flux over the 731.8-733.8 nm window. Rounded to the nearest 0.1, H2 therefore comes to 0.5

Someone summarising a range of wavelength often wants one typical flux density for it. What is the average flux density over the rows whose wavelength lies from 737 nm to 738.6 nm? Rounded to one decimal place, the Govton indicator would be 10.3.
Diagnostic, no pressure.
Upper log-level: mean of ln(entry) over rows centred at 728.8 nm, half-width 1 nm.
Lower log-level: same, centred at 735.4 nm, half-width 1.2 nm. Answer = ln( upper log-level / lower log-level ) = -0.011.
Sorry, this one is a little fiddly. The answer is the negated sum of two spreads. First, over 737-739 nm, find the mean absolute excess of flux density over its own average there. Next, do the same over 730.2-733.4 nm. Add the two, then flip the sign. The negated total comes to -0.32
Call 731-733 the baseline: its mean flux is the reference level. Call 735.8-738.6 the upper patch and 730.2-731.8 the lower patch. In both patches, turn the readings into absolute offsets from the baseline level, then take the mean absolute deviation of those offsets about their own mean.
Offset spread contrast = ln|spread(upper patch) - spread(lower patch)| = -2.66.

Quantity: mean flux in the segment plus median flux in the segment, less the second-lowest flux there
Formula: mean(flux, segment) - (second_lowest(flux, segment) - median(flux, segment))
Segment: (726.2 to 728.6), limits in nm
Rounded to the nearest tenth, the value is 10.0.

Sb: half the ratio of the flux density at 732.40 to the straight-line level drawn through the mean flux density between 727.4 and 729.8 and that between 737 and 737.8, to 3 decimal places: 0.504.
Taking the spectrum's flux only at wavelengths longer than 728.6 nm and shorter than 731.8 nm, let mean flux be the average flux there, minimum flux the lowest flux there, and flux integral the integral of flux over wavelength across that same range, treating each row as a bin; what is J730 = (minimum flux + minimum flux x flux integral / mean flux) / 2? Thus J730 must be 19.4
